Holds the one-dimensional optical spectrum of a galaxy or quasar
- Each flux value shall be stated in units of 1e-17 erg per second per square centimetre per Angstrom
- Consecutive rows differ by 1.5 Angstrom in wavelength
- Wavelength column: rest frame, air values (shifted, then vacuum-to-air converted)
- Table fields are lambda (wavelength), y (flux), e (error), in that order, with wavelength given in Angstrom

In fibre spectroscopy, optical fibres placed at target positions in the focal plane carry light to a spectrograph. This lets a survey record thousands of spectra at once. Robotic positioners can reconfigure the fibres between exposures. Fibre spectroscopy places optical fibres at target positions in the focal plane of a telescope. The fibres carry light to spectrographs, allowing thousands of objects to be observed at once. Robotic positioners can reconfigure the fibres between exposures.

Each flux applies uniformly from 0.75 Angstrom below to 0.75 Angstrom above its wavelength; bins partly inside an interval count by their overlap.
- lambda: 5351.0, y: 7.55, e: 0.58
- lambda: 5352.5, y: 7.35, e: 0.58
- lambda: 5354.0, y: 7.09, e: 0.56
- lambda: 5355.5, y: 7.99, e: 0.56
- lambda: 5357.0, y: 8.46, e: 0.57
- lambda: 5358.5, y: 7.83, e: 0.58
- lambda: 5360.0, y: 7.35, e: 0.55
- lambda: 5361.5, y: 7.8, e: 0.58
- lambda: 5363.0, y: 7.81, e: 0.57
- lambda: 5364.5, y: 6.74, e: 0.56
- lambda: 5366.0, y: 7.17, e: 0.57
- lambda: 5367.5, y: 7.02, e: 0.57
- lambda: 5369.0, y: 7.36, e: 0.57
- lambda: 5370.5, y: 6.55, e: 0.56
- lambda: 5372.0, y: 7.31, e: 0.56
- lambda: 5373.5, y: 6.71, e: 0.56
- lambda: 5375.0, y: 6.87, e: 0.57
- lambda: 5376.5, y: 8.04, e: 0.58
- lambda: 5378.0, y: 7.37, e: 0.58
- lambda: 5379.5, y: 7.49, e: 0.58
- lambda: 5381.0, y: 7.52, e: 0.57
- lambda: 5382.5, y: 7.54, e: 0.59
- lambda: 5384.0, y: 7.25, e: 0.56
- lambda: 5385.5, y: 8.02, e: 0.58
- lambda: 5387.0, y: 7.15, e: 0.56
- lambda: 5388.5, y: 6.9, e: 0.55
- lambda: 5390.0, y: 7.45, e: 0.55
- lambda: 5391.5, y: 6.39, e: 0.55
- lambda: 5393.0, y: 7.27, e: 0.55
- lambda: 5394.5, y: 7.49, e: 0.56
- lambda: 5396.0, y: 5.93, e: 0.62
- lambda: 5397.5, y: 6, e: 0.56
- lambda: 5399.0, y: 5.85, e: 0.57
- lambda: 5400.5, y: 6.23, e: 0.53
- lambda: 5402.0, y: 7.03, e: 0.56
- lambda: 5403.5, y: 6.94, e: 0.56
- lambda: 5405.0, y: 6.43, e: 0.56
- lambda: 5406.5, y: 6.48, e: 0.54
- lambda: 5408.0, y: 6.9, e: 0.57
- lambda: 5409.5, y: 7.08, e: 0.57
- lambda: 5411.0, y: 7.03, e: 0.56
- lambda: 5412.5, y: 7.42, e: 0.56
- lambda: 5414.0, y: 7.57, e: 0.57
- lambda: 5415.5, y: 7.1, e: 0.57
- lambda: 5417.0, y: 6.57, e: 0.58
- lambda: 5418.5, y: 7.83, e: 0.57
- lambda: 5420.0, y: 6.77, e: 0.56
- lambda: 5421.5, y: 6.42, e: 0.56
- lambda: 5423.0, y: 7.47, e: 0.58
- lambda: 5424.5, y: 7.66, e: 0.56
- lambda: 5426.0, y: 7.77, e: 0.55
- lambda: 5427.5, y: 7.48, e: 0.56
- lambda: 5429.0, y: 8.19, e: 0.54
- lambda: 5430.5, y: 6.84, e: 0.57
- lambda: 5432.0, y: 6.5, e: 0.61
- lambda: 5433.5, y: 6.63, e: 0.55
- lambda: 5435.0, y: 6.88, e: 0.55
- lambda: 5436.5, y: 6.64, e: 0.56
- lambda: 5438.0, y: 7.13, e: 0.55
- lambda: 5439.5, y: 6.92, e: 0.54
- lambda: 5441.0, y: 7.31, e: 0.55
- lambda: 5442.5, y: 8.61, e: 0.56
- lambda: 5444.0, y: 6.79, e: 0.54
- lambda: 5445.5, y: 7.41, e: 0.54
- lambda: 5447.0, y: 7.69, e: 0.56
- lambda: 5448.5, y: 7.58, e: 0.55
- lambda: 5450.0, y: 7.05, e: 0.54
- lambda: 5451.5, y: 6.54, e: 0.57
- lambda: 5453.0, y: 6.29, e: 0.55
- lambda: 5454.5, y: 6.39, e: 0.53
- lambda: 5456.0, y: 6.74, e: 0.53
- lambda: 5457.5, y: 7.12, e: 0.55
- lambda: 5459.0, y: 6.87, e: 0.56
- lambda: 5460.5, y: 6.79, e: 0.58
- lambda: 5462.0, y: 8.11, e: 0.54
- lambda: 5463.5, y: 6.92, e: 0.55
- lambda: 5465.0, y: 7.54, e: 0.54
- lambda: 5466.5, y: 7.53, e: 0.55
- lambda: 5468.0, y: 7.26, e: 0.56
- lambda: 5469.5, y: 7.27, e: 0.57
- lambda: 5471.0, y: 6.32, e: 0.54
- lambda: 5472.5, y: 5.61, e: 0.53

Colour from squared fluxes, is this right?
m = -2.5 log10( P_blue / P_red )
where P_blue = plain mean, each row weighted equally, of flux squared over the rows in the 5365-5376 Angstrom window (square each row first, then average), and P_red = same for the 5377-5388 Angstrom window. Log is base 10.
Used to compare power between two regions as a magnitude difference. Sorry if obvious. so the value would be 0.14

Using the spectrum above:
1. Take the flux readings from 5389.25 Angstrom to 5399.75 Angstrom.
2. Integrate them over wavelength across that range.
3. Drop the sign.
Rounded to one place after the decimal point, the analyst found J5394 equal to 69.6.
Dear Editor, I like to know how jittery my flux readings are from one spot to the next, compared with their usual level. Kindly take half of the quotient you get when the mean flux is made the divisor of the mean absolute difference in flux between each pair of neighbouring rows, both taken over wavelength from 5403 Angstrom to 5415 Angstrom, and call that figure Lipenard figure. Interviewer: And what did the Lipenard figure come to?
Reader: 0.018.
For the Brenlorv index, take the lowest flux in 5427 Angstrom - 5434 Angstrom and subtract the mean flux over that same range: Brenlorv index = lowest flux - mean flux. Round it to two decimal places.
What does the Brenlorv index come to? -0.63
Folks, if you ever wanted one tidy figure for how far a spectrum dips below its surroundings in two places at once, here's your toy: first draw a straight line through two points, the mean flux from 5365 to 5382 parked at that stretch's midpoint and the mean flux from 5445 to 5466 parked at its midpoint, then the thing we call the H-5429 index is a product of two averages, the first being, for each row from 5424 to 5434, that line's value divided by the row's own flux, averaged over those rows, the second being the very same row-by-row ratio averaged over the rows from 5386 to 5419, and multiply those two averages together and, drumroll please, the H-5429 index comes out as 1.03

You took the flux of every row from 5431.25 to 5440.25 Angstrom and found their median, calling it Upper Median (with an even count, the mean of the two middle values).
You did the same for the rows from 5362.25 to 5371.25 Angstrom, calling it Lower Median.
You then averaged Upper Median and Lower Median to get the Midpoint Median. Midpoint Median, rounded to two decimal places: 6.93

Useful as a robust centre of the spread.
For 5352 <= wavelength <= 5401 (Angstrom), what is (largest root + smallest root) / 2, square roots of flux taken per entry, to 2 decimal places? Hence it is 2.66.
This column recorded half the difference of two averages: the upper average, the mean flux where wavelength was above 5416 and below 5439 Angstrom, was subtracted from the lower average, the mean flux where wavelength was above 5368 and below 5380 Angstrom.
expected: 0.0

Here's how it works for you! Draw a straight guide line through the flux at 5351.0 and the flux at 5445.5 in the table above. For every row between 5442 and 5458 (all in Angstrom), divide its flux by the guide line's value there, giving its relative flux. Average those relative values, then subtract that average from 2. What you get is 1.04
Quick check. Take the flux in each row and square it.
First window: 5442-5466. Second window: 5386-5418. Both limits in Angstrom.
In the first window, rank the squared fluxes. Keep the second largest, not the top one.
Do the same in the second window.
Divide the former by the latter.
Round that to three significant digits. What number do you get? 1.17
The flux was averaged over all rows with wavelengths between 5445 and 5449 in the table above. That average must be 7.6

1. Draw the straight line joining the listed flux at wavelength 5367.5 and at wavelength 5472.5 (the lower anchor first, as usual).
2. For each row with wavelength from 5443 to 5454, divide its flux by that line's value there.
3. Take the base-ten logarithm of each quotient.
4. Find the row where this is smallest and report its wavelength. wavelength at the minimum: 5453.0 Angstrom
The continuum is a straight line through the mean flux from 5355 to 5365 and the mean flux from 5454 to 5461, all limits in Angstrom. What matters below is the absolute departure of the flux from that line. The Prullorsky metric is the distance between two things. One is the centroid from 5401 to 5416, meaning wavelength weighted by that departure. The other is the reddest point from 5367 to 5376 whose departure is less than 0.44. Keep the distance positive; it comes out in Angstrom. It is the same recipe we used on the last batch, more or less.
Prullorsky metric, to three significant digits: 35.3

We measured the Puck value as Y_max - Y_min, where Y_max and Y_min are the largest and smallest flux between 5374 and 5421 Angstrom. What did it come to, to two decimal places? 2.19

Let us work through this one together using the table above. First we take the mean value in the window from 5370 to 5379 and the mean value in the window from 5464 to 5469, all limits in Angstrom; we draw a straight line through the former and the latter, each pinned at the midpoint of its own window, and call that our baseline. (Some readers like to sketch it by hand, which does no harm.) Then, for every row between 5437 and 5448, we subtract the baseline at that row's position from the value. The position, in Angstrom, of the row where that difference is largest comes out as 5442.5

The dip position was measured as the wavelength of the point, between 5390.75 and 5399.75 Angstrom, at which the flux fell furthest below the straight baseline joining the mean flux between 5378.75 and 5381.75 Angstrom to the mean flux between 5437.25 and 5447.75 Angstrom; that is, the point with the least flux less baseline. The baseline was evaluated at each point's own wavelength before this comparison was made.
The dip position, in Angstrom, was 5399.0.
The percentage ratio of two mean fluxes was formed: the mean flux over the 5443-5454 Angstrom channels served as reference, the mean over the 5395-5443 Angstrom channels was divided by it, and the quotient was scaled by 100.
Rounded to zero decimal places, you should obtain 99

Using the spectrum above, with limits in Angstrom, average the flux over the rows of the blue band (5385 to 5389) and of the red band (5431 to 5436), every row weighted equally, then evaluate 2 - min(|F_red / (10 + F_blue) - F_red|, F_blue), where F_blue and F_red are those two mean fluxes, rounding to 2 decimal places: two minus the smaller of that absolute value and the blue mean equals -4.29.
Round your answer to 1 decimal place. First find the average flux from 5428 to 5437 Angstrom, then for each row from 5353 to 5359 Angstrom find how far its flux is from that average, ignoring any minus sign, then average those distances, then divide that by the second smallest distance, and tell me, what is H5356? 1.0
